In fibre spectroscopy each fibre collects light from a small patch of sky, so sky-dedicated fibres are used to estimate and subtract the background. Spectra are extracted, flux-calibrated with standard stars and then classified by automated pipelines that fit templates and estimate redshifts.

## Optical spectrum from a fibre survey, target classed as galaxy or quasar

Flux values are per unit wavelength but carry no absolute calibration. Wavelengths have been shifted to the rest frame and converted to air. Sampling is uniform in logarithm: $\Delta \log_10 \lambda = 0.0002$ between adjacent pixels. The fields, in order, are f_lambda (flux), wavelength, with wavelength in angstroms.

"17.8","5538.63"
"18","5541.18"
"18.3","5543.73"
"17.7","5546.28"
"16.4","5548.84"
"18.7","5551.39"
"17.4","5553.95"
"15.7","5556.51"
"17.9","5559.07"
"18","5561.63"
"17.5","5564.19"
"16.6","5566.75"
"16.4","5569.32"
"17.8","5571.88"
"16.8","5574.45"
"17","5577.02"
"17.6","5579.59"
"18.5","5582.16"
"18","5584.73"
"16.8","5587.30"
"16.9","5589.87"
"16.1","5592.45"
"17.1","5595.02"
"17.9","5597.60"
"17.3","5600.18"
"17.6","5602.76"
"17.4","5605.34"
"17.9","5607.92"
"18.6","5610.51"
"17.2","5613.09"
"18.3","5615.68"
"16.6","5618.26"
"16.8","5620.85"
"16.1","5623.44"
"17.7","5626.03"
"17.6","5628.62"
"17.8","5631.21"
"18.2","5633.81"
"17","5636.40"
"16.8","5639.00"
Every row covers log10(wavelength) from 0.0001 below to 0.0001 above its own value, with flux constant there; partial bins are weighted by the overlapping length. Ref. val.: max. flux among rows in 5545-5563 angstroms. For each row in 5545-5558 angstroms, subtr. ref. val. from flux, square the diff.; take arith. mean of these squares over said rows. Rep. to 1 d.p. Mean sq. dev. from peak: 3.4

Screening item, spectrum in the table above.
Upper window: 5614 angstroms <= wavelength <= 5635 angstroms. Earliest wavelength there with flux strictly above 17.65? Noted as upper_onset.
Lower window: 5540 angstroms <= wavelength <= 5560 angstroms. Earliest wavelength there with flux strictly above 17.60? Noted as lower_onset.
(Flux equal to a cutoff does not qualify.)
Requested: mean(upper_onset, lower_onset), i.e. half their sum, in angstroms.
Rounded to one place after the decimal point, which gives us 5578.4 angstroms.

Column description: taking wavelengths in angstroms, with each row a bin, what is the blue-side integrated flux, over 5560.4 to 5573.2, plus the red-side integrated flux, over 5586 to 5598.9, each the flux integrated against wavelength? 440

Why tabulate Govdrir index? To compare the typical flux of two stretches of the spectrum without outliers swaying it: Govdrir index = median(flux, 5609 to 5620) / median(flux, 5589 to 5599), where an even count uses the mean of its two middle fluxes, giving 1.04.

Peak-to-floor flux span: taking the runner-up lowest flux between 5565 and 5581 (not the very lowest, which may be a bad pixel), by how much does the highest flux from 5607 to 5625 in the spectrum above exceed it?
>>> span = 2.0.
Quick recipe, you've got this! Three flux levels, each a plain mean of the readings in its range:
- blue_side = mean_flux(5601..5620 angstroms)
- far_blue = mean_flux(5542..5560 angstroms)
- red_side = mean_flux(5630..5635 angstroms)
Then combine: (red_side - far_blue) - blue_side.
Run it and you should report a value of -17.1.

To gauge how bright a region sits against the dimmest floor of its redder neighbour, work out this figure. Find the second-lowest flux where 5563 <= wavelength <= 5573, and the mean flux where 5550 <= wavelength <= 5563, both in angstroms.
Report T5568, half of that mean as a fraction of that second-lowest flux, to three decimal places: 0.528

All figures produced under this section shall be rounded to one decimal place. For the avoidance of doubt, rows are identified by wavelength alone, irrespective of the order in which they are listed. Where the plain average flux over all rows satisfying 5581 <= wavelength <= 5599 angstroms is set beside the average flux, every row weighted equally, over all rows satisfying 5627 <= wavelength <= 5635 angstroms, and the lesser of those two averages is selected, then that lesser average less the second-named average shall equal -0.5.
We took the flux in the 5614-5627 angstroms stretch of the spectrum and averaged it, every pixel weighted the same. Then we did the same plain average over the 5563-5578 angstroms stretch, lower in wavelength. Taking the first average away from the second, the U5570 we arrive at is -0.08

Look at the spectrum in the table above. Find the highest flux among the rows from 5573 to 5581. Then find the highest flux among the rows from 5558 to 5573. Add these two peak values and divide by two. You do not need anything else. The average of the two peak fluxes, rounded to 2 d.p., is 17.80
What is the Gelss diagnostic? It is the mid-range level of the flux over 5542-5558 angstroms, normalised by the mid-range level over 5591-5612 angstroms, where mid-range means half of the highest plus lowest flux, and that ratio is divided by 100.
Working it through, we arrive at 0.0099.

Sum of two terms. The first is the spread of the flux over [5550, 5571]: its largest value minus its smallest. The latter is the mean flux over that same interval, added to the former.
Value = 20.3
